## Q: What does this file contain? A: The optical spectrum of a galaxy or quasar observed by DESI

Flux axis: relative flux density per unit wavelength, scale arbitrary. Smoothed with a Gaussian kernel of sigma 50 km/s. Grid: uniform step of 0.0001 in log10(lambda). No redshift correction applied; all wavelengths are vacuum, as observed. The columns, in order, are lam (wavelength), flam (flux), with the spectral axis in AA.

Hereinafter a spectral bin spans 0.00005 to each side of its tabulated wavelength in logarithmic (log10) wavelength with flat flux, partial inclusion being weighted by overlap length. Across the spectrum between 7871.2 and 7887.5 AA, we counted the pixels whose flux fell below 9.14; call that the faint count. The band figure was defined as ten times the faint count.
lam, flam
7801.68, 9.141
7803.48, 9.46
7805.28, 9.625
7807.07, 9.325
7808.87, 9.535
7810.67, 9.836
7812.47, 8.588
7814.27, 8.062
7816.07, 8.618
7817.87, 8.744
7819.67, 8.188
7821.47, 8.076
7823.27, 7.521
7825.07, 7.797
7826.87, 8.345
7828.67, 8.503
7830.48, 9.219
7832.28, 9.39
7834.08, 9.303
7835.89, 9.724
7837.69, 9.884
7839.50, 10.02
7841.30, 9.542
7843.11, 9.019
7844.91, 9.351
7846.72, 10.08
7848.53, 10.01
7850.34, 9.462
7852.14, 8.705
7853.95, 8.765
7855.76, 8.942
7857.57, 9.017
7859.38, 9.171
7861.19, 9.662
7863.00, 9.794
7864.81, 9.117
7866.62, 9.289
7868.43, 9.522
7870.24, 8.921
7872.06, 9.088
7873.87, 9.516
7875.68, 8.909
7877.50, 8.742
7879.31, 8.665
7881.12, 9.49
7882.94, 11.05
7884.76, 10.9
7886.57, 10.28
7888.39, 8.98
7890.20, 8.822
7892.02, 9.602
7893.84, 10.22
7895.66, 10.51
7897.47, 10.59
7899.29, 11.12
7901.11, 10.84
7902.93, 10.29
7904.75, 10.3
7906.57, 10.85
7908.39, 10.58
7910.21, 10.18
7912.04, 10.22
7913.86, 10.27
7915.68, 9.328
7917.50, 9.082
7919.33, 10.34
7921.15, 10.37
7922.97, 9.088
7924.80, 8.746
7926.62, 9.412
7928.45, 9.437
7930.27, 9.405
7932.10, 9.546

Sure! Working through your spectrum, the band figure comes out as 40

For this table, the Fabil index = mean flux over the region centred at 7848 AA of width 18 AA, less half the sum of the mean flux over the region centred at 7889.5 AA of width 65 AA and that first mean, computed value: -0.2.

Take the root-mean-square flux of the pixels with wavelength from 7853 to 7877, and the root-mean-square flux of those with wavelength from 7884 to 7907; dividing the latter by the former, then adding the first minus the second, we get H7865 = 0.1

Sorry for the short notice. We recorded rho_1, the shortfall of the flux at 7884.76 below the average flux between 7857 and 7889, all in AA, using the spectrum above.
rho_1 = -1.4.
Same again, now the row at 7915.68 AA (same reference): 0.1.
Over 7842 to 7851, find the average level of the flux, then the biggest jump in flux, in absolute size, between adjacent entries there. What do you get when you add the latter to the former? 10.3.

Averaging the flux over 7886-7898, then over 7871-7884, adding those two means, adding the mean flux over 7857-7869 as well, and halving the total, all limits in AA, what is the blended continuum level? 14.3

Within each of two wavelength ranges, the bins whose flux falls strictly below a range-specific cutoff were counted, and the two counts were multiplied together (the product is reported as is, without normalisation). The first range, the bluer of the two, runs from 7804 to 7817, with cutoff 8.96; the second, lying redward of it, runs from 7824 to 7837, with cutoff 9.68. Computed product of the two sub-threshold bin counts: 18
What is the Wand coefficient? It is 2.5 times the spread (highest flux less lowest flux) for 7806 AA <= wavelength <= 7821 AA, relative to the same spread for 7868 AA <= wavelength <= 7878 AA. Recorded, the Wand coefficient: 5.7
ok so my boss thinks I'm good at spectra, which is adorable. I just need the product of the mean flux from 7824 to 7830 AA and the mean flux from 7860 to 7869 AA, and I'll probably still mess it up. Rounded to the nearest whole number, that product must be 78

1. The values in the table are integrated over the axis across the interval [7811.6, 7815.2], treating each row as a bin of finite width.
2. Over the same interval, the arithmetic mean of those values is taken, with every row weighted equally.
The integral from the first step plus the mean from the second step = 38.3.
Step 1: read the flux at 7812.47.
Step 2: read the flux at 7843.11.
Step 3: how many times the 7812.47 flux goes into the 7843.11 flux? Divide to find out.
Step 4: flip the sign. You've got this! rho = -1.05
